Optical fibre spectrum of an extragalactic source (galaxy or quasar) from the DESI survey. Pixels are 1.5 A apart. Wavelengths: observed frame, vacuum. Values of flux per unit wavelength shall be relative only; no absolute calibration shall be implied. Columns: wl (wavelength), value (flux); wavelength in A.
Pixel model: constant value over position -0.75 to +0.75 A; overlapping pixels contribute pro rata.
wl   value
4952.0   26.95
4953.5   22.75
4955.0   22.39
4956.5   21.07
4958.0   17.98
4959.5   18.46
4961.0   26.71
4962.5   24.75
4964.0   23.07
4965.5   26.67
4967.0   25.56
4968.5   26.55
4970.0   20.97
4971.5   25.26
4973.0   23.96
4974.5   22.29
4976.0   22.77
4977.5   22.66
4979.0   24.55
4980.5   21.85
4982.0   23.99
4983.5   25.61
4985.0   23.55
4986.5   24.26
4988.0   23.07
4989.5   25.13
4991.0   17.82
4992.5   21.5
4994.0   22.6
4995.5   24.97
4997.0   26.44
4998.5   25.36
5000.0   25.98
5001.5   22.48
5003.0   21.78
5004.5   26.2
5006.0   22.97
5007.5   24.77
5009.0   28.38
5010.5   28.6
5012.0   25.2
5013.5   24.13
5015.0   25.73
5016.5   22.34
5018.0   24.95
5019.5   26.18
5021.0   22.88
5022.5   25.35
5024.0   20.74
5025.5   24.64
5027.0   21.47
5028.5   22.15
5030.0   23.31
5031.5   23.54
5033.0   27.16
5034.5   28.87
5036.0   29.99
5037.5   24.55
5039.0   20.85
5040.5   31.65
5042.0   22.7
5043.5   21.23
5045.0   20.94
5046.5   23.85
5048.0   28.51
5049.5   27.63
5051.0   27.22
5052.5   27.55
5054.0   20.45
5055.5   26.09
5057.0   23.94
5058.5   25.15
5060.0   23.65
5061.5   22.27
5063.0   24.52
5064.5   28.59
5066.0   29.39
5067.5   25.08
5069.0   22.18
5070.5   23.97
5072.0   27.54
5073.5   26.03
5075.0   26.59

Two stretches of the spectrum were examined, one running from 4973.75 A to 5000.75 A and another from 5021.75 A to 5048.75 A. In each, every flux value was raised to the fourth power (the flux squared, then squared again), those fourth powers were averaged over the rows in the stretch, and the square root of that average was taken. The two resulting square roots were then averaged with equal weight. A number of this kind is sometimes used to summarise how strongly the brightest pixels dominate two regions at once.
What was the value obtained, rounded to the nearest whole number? 601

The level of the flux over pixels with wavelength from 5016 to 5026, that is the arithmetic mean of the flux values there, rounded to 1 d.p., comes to 23.9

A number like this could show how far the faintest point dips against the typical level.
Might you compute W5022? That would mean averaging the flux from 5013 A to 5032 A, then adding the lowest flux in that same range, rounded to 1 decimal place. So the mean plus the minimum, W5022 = 44.4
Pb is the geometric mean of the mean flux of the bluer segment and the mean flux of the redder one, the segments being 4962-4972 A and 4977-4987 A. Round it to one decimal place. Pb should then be 24.2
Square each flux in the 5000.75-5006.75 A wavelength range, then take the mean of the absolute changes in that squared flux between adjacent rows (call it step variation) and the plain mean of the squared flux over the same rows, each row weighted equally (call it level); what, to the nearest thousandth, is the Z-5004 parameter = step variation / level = 0.244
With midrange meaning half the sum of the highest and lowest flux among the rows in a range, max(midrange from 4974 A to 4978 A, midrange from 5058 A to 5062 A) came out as 24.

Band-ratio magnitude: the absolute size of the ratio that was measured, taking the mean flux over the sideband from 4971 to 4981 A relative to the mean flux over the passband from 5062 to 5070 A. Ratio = 0.90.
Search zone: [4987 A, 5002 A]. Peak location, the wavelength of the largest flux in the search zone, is 4997.0 A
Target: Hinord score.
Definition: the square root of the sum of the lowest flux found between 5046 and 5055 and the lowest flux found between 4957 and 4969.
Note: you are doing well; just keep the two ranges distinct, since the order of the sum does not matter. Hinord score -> 6.2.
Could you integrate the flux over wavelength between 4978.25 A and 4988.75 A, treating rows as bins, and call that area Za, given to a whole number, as 250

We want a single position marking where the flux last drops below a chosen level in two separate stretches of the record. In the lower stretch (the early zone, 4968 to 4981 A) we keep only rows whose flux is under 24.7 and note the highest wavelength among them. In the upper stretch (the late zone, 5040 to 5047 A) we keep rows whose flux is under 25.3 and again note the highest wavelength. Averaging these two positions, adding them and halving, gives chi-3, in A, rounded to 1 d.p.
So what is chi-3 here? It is 5013.5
